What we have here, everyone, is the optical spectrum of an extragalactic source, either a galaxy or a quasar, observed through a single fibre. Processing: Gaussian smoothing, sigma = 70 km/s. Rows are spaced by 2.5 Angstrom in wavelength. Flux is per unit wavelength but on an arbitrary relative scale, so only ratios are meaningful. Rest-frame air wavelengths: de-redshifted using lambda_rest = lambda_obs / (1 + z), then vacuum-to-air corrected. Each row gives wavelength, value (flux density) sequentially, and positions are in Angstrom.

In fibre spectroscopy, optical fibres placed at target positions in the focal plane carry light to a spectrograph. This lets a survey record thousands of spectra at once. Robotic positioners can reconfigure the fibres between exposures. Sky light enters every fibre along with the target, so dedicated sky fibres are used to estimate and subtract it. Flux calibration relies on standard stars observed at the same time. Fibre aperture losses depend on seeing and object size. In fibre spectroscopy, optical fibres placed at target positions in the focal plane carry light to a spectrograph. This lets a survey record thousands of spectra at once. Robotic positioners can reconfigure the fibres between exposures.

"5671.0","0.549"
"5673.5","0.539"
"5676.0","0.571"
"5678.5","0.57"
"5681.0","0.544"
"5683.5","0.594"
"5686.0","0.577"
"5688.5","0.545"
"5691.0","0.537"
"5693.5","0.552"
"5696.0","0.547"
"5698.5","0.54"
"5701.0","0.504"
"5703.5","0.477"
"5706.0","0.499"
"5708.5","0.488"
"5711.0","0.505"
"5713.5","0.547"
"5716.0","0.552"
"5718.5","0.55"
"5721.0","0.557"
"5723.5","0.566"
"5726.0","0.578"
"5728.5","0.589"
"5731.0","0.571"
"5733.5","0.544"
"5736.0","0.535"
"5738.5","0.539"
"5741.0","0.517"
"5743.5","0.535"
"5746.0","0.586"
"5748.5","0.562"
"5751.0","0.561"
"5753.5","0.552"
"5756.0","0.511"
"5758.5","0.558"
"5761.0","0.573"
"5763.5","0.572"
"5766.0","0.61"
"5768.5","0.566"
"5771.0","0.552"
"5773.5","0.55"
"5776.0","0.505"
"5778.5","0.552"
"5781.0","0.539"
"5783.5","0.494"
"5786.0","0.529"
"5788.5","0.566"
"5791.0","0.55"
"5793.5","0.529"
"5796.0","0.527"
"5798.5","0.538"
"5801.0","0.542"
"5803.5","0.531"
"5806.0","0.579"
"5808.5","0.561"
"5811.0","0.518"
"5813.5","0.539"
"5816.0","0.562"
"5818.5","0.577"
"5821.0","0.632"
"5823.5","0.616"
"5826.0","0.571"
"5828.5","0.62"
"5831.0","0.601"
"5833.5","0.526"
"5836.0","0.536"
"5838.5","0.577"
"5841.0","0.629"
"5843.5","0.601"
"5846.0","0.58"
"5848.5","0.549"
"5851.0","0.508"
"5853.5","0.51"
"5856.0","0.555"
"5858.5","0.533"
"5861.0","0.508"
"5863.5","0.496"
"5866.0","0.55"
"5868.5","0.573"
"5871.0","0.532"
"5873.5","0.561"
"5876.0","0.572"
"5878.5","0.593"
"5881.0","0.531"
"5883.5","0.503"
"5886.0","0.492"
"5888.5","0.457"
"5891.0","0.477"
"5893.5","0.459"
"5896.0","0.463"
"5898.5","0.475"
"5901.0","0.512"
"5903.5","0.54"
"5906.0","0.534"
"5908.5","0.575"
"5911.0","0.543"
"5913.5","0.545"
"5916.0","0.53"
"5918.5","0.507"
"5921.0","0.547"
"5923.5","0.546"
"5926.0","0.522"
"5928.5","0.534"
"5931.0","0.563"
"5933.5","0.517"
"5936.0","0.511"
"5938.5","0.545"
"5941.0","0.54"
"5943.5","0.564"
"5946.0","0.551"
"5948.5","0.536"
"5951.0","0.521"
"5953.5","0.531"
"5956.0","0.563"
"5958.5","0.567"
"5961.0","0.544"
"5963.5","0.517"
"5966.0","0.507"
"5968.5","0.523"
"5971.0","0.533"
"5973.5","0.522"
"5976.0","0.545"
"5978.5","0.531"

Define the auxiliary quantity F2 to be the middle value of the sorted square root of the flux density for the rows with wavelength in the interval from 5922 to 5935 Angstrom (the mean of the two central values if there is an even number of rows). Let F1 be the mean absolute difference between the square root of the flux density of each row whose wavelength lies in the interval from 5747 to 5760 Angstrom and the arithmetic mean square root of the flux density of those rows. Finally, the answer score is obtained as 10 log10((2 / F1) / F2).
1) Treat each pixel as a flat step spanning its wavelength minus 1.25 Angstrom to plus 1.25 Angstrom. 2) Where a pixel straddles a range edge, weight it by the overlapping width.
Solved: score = 24.2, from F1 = 0.010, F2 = 0.731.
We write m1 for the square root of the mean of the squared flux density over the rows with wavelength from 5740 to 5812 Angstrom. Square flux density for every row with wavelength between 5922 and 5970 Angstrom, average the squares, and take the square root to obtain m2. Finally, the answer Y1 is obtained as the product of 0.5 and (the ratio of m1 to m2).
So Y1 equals 0.510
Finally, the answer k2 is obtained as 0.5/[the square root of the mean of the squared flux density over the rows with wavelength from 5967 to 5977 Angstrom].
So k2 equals 0.94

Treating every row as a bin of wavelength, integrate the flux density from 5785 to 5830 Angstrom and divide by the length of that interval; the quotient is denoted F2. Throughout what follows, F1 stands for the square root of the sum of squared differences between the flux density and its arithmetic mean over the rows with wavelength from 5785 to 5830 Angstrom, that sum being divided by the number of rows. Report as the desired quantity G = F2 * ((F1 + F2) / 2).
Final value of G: 0.167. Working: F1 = 0.033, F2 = 0.561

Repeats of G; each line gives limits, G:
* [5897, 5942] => 0.147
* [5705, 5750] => 0.157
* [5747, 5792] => 0.159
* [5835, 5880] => 0.163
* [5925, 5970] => 0.149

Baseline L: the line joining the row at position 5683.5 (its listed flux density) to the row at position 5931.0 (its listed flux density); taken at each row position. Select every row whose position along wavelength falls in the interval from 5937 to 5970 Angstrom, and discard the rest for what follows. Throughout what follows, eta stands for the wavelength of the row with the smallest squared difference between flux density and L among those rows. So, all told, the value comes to 5943.5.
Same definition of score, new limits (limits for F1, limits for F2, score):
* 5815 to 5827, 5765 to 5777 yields 22.1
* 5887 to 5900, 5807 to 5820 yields 26.7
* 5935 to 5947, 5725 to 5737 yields 24.6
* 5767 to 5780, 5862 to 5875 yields 23.9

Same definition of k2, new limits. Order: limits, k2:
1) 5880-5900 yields 1.04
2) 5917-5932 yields 0.93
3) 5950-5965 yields 0.92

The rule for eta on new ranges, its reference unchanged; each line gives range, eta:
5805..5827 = 5818.5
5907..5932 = 5931.0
